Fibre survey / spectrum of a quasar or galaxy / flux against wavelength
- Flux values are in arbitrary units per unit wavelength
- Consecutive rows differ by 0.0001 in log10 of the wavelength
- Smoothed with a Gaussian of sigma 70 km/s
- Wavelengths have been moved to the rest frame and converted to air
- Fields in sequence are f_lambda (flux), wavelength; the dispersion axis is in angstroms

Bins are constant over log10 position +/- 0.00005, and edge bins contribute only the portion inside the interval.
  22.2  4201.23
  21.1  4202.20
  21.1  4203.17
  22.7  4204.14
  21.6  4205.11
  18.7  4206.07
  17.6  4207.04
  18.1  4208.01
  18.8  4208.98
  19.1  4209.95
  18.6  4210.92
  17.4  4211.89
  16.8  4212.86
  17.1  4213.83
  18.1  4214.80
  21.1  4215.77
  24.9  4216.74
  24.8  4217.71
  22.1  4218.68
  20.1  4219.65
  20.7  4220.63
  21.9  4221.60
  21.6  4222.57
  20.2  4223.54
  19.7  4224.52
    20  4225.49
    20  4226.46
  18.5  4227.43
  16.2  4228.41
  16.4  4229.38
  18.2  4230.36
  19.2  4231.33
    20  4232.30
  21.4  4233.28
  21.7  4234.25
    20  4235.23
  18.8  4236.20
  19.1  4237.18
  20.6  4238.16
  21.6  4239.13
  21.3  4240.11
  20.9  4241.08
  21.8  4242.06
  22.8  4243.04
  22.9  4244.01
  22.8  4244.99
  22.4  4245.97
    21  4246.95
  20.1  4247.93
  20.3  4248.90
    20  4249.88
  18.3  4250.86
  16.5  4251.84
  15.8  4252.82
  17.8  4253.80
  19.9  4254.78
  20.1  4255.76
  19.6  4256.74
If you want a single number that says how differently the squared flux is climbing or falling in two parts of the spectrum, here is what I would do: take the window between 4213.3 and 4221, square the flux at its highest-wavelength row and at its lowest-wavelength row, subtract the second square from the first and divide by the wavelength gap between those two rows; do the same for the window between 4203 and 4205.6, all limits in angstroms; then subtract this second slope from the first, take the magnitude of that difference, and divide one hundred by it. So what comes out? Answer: 11.1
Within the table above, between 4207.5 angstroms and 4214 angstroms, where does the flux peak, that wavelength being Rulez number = 4209.95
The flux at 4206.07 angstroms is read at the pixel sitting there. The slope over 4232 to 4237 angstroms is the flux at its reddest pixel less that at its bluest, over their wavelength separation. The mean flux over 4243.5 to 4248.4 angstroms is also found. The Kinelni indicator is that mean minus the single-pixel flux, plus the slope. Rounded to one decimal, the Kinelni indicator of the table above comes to 2.8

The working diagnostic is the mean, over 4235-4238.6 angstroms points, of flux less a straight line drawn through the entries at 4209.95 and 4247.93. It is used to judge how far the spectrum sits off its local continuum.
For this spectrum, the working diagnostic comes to -0.2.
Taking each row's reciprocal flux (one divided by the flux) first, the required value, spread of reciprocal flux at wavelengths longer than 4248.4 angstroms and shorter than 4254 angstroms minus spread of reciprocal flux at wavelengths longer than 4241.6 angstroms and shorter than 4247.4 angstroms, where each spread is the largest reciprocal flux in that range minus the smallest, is 0.010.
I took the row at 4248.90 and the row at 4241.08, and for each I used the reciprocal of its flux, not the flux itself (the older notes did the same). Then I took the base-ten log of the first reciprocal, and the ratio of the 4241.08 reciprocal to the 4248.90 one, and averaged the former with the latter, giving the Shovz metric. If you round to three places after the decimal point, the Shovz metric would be -0.168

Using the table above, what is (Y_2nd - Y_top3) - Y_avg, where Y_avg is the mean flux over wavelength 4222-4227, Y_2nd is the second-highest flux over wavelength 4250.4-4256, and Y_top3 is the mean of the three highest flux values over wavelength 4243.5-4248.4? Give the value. -23.1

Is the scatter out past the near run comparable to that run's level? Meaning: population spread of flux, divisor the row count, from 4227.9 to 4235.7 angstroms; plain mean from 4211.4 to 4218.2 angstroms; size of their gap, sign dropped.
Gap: 18.1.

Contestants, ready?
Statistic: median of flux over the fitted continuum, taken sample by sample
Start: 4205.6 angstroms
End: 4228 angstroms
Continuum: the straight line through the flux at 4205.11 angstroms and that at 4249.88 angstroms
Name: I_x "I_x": 0.94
